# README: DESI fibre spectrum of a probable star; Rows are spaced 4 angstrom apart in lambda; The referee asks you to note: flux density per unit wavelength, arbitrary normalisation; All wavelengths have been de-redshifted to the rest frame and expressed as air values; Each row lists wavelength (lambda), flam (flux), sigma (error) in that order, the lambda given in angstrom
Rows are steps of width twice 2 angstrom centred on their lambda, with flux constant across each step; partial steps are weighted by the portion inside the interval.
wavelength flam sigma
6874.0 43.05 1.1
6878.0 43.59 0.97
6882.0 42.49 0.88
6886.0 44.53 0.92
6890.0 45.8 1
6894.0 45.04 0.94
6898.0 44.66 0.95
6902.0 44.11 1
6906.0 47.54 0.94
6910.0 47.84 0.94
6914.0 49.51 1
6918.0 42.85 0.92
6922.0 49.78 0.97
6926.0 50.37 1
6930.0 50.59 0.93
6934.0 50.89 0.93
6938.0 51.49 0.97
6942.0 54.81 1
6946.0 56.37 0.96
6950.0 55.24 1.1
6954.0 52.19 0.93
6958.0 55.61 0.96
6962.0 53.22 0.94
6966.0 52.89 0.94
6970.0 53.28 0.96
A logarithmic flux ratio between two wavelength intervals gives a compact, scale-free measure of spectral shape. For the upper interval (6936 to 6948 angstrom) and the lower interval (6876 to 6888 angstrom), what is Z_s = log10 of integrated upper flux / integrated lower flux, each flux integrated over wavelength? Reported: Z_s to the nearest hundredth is 0.10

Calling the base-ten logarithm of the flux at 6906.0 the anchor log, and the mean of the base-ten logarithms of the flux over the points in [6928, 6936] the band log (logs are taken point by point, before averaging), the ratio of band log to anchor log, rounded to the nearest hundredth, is 1.02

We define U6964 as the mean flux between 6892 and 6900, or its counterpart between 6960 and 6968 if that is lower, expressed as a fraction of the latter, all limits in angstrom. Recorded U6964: 0.845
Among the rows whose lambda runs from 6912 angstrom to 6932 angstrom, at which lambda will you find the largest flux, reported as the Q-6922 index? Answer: 6930.0 angstrom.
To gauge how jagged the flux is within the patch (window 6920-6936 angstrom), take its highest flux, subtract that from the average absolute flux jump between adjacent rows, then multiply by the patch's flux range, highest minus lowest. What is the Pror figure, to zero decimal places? -56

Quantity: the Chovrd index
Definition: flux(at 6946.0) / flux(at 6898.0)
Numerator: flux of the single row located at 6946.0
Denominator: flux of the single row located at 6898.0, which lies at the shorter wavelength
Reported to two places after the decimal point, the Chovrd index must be 1.26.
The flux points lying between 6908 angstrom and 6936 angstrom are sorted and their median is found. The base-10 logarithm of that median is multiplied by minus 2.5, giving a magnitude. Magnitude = -4.24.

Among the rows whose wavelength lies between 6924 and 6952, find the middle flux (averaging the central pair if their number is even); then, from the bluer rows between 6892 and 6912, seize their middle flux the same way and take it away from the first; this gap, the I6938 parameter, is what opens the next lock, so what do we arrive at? 6.45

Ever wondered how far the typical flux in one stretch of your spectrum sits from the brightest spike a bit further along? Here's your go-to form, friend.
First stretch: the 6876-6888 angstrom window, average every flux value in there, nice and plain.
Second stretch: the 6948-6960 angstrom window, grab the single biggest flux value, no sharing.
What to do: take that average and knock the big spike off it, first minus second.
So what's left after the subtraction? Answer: -12.1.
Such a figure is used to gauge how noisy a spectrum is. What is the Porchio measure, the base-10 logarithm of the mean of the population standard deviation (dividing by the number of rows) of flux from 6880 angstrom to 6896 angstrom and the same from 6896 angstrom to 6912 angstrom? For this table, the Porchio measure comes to 0.16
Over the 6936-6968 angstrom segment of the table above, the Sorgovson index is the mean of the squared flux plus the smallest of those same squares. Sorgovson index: 5568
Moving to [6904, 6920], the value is 4045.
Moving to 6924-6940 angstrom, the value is 5122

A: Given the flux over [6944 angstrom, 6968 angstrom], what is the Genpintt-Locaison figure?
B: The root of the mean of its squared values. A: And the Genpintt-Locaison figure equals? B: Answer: 54.3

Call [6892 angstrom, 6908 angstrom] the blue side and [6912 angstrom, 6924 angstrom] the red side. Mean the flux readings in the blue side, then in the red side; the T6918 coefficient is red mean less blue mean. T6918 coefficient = 2.0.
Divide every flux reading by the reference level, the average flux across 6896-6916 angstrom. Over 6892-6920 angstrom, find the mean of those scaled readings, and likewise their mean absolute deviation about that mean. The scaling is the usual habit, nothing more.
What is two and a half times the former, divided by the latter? 57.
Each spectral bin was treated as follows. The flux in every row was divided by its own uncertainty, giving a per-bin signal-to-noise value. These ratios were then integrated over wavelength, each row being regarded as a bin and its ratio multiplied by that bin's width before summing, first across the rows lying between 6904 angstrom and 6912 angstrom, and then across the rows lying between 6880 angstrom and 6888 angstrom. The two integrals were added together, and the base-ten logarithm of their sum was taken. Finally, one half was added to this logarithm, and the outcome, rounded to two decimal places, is 3.40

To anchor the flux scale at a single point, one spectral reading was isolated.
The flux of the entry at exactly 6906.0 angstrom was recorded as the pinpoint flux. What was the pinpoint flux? 47.54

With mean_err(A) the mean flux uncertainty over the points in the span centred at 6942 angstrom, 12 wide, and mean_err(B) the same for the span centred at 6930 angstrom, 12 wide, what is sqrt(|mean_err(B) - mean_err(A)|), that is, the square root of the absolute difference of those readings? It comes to 0.15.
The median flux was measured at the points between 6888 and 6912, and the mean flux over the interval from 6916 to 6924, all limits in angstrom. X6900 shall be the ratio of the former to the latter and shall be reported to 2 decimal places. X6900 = 0.98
